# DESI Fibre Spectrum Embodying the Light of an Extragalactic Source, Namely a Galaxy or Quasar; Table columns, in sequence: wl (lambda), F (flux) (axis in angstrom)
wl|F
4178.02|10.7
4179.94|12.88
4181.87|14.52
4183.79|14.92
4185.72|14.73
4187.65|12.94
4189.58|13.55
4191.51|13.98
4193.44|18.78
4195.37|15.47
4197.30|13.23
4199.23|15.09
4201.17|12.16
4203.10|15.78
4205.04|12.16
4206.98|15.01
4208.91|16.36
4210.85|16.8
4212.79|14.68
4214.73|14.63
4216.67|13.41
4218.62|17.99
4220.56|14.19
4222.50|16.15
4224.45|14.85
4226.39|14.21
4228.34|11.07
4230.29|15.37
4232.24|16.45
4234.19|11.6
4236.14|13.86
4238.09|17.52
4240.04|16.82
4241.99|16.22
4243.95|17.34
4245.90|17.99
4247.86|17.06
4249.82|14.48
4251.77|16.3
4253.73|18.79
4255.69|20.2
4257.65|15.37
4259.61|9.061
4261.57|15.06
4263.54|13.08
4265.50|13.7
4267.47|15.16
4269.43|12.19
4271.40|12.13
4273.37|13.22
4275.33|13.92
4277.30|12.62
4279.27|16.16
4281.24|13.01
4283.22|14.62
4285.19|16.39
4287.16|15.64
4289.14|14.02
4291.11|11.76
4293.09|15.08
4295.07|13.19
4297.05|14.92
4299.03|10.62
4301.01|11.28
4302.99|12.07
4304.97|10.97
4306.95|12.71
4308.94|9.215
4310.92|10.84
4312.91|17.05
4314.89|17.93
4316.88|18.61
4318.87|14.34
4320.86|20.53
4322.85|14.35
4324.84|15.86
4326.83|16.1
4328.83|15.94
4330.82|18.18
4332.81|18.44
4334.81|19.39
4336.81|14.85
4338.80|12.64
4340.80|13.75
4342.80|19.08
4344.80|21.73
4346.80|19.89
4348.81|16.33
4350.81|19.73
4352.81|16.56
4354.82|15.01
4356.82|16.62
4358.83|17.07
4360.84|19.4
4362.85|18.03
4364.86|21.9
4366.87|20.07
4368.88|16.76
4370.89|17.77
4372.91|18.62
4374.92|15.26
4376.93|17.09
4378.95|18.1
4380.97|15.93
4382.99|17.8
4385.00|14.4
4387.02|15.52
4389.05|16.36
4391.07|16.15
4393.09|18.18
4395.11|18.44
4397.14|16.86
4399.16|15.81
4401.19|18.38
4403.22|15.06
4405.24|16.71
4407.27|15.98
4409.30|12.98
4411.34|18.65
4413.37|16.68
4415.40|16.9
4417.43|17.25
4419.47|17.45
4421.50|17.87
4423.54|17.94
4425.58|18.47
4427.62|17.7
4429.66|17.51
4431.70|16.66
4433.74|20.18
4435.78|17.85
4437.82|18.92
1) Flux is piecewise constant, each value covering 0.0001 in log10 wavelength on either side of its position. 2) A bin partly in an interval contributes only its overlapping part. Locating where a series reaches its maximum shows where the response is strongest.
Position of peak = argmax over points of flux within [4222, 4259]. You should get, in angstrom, 4255.69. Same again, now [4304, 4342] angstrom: 4320.86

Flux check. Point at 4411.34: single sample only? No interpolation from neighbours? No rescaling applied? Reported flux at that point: 18.65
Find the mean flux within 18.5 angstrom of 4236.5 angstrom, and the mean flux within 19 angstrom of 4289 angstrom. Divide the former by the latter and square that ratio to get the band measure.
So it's 1.4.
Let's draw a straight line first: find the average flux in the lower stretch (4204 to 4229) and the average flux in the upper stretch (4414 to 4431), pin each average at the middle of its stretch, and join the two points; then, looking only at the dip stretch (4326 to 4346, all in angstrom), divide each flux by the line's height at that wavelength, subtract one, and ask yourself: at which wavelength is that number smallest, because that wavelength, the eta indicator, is 4338.80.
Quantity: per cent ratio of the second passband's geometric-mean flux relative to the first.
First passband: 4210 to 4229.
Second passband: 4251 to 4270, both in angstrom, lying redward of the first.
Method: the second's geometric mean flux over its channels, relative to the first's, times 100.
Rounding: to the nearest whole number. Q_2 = 99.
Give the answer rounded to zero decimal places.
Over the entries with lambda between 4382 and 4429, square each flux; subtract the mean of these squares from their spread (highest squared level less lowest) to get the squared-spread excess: -107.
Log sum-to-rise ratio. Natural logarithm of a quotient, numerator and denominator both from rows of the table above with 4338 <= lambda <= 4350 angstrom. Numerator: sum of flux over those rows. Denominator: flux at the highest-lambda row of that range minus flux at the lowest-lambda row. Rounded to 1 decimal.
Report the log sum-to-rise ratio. 3.3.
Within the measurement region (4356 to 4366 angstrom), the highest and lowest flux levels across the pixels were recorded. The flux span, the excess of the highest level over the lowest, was 5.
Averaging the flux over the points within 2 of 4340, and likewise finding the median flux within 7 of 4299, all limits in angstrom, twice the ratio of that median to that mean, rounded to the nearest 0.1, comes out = 1.8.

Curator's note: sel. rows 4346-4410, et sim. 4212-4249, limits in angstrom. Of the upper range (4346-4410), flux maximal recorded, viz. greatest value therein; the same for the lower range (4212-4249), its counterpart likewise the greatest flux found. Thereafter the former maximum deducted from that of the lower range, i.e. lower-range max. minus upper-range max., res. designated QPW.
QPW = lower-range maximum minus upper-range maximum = -3.9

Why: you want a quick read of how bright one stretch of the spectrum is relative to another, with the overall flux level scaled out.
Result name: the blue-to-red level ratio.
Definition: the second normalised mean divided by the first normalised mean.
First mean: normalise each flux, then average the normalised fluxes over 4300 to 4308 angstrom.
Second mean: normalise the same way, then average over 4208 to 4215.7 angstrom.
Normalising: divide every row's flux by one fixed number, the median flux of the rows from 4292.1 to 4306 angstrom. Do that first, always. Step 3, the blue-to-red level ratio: 1.33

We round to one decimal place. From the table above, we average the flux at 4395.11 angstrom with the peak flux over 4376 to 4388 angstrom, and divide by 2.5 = 7.3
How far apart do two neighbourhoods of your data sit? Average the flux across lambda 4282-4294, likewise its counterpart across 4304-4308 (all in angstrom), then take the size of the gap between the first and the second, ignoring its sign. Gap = 2.7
